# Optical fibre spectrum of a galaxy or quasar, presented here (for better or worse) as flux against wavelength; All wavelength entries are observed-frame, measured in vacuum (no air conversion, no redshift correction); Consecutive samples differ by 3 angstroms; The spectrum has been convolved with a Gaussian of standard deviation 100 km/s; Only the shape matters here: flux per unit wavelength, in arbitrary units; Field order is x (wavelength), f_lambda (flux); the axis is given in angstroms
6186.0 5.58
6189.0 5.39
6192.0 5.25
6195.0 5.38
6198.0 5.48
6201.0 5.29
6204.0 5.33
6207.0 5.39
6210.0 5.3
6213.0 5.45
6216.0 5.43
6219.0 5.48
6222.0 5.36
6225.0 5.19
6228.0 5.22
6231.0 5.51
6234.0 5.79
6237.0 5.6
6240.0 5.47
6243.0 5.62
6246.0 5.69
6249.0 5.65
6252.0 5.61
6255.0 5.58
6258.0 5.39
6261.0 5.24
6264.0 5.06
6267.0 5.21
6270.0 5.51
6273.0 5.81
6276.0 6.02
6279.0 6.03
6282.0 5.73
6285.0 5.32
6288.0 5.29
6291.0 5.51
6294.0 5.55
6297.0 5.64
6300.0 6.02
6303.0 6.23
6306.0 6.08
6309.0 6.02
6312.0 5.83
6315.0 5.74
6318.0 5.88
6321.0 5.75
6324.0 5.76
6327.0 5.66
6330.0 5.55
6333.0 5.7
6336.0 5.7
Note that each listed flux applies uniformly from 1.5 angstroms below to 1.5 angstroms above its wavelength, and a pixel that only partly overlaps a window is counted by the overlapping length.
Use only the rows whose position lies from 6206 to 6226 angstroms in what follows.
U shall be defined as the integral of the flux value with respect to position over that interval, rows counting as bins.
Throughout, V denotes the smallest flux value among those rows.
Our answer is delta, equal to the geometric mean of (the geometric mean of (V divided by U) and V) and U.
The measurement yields 7.3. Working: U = 108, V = 5.19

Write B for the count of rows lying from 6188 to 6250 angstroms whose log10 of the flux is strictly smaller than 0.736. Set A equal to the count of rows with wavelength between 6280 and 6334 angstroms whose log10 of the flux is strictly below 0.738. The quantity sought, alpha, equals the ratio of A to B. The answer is 0.18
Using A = 2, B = 11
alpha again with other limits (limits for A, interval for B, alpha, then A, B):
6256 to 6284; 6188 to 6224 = 0.44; 4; 9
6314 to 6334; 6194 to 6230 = 0.00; 0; 9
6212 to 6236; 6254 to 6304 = 0.83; 5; 6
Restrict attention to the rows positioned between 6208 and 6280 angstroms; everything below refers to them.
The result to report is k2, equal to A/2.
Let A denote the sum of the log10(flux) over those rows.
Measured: 8.9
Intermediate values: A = 18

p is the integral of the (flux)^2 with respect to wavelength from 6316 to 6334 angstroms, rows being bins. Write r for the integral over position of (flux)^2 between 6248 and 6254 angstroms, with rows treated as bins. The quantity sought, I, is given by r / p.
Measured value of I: 0.32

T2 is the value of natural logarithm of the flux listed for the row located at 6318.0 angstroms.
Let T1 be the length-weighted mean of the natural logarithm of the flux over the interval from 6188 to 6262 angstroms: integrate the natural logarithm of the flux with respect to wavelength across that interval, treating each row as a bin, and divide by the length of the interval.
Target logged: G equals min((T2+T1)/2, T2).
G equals 1.73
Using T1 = 1.69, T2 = 1.77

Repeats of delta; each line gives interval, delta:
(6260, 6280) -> 7.3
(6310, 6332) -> 7.9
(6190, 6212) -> 7.5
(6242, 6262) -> 7.4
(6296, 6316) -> 7.8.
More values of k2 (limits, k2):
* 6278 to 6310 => 4.2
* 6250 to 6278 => 3.3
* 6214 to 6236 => 2.6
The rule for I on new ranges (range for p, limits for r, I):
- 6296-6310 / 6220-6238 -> 1.05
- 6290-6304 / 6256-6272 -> 0.96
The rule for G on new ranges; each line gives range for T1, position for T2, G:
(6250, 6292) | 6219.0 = 1.70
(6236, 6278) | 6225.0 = 1.65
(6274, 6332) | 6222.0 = 1.68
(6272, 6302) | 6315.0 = 1.74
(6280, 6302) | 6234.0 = 1.74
